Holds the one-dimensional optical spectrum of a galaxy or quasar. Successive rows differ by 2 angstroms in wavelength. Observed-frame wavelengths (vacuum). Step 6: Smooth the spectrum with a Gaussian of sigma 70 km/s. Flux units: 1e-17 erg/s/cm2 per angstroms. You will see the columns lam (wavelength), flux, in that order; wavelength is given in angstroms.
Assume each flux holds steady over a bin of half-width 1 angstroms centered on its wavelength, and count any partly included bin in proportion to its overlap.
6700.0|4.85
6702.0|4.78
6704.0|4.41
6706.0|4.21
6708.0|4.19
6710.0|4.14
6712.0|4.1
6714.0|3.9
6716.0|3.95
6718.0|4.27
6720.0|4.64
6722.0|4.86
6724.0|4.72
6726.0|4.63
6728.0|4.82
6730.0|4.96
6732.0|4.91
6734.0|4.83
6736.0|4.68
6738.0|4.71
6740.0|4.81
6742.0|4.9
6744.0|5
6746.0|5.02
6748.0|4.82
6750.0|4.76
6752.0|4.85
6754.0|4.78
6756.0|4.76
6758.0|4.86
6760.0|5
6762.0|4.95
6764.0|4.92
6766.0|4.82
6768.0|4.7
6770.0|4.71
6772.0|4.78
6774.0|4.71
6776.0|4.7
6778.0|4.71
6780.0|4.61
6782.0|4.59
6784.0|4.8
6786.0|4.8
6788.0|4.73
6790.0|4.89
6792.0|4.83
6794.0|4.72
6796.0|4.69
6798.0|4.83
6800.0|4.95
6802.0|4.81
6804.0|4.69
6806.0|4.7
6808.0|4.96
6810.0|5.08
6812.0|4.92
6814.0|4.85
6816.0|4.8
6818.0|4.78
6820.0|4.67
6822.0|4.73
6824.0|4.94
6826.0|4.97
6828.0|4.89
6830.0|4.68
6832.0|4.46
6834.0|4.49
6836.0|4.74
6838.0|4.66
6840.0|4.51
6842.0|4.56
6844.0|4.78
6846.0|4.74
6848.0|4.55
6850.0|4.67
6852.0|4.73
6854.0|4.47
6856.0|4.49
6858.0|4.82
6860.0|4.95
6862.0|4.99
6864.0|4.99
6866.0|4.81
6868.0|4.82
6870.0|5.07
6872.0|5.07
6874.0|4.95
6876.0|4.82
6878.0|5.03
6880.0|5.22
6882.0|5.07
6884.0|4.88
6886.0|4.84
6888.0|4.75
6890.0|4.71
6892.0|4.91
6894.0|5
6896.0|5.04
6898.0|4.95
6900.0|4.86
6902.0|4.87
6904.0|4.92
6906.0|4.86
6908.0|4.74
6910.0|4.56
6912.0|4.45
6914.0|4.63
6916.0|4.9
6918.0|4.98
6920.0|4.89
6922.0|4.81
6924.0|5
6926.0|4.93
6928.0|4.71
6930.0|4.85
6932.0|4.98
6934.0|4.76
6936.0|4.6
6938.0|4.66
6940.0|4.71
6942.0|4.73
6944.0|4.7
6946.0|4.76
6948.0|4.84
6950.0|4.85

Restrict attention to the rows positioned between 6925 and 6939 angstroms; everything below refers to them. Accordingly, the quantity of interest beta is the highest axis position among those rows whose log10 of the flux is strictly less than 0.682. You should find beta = 6938.0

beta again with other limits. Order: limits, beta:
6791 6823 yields 6822.0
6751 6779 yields 6778.0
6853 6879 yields 6856.0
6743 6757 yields 6756.0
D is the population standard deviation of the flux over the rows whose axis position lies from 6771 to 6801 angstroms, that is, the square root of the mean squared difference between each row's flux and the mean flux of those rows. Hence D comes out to 0.094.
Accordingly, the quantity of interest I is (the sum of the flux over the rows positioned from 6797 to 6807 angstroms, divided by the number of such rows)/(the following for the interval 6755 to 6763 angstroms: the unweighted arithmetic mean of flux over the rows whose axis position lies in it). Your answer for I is 0.98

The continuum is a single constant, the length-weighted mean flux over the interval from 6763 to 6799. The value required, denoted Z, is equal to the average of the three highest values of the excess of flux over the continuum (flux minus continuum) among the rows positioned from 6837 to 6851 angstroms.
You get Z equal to -0.02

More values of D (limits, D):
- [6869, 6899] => 0.133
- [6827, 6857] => 0.129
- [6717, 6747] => 0.183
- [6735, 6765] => 0.104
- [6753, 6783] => 0.115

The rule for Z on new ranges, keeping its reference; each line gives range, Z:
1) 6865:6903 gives 0.37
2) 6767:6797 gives 0.09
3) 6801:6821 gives 0.23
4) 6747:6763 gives 0.18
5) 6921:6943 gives 0.22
